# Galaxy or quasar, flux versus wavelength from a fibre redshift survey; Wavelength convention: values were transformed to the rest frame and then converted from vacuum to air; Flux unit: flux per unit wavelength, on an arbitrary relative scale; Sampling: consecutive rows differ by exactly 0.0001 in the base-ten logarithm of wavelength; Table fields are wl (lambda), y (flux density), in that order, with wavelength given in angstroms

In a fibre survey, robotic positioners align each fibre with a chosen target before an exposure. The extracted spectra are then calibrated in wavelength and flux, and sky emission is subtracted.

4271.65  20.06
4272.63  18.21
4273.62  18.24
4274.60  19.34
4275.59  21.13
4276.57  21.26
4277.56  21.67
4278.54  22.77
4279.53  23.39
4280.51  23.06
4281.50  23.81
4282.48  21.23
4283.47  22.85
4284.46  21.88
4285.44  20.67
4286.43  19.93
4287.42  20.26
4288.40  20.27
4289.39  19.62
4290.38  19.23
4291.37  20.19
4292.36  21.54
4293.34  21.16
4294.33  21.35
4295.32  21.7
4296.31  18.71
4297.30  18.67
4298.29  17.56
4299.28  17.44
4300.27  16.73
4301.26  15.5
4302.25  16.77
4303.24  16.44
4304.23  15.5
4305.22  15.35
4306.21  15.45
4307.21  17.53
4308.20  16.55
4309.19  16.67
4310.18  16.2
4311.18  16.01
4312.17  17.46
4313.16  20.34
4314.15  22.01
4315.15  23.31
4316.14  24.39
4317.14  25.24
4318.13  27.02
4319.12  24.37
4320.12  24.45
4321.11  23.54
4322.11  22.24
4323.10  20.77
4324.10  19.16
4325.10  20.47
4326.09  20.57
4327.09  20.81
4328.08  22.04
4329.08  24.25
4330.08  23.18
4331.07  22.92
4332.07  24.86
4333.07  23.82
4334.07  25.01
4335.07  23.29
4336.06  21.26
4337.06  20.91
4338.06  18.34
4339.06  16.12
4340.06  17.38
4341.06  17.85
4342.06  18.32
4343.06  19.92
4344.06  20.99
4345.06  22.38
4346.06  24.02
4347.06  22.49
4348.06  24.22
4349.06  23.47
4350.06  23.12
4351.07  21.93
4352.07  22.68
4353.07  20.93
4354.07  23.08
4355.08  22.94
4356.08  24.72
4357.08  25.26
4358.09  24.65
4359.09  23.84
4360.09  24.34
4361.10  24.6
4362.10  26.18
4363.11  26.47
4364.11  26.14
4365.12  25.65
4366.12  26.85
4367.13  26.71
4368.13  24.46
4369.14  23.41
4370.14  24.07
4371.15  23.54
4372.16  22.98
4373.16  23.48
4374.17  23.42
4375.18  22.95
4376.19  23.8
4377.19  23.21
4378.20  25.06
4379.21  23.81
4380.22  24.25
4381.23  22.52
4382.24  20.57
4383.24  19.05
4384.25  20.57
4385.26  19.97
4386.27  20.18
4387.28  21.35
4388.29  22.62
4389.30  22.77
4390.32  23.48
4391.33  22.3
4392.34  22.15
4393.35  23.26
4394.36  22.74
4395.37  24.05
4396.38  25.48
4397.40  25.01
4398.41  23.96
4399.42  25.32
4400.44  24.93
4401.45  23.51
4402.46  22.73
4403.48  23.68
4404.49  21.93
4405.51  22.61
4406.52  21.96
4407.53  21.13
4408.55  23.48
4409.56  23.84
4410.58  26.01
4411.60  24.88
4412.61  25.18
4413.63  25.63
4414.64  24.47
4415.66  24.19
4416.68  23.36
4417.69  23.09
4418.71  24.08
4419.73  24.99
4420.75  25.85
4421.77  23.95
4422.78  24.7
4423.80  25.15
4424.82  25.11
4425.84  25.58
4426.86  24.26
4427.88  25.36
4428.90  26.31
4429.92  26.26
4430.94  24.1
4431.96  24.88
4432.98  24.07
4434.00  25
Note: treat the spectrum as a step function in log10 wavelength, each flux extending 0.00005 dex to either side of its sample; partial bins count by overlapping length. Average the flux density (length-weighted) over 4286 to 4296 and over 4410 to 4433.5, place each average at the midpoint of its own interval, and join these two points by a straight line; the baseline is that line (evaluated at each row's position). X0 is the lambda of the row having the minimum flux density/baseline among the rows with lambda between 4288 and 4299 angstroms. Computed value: 4298.29 angstroms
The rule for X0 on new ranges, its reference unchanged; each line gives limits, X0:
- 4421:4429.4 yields 4421.77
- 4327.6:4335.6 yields 4328.08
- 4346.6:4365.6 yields 4353.07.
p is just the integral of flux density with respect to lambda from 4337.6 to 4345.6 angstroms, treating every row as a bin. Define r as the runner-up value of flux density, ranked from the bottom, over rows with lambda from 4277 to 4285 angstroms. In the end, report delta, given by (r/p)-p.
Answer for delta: -151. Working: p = 152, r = 21.67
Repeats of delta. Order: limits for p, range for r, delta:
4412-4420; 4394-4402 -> -195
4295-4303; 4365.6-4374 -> -142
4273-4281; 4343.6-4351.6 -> -170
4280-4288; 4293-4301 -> -174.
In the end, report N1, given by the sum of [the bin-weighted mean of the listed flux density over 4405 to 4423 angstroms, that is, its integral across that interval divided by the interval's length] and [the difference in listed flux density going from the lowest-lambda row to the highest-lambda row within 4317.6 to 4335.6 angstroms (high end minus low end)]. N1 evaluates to 20.3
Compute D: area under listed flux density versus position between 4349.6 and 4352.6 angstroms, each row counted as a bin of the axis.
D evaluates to 67.6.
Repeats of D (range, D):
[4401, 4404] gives 69.9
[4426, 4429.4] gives 86.1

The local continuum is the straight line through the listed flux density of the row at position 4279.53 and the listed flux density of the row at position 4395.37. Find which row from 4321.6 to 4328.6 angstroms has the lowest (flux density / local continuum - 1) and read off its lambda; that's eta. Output 4324.10 angstroms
